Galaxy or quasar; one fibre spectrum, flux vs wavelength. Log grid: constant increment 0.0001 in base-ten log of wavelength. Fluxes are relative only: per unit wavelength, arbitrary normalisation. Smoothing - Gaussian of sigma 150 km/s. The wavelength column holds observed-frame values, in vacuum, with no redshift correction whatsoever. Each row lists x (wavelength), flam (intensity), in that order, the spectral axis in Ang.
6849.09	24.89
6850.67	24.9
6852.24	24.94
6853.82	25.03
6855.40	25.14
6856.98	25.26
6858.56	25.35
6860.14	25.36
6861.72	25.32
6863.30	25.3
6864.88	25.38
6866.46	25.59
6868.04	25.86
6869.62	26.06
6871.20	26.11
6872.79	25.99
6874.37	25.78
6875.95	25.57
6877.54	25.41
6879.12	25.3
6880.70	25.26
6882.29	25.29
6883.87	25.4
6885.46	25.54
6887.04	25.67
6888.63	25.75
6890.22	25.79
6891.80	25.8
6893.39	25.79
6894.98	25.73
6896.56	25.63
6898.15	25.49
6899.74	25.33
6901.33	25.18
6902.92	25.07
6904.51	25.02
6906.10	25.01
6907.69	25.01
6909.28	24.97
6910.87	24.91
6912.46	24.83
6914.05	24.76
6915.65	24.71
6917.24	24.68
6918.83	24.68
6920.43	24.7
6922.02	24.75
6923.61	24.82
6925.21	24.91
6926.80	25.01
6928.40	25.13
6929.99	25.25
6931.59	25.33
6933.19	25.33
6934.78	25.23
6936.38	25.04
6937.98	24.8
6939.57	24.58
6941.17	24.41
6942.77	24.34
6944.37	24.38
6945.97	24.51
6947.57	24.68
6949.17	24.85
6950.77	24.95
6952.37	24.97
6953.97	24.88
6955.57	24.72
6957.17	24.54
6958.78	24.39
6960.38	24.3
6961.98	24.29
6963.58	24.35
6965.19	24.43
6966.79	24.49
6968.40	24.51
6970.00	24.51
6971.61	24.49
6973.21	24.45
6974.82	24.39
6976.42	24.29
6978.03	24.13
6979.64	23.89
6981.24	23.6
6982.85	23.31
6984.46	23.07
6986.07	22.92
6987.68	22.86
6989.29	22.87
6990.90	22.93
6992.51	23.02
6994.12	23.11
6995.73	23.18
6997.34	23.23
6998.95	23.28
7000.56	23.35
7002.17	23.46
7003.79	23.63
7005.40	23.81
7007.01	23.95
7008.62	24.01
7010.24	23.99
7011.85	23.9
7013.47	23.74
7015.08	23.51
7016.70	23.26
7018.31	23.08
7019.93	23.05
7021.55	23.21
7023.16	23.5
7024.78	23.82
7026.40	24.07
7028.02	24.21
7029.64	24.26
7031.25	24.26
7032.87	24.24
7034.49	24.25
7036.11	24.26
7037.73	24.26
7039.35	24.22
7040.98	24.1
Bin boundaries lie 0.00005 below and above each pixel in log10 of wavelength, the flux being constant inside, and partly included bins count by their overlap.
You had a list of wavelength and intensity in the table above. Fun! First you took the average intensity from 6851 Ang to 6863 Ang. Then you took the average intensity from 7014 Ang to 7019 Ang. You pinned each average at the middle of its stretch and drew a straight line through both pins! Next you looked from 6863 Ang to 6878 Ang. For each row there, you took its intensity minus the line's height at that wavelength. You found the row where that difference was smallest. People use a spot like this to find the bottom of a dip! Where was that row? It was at 6863.30 Ang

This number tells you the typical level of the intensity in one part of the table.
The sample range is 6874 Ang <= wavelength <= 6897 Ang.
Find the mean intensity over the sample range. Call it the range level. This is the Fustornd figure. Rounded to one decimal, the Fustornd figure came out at 25.6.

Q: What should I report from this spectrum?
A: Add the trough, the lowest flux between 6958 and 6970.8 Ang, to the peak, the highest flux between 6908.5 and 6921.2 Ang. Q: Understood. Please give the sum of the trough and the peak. 49.3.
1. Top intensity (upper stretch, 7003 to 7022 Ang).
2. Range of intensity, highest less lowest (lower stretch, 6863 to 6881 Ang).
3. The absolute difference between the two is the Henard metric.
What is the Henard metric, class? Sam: 23.2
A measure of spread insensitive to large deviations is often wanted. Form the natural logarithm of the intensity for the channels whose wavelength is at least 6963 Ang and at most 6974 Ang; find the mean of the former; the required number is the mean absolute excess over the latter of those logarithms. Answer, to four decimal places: 0.0018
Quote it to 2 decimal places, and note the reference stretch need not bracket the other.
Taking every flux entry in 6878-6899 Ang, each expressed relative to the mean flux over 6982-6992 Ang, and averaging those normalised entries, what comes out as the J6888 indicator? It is 1.11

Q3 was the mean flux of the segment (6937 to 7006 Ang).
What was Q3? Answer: 24.0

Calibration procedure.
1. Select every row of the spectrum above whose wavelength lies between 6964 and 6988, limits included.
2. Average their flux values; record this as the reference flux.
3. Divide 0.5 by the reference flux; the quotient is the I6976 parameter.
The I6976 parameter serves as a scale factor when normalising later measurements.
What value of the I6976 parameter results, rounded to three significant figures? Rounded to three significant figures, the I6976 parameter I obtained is 0.0209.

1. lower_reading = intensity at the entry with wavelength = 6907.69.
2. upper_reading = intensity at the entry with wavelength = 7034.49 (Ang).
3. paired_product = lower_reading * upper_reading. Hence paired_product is 606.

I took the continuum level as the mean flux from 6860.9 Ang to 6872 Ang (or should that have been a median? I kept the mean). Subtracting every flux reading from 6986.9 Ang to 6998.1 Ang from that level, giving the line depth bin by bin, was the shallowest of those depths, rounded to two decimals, 2.43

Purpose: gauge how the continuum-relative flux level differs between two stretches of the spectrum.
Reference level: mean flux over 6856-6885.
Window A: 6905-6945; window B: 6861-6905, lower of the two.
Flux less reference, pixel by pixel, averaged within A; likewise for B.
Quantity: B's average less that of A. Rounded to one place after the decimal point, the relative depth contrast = 0.7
